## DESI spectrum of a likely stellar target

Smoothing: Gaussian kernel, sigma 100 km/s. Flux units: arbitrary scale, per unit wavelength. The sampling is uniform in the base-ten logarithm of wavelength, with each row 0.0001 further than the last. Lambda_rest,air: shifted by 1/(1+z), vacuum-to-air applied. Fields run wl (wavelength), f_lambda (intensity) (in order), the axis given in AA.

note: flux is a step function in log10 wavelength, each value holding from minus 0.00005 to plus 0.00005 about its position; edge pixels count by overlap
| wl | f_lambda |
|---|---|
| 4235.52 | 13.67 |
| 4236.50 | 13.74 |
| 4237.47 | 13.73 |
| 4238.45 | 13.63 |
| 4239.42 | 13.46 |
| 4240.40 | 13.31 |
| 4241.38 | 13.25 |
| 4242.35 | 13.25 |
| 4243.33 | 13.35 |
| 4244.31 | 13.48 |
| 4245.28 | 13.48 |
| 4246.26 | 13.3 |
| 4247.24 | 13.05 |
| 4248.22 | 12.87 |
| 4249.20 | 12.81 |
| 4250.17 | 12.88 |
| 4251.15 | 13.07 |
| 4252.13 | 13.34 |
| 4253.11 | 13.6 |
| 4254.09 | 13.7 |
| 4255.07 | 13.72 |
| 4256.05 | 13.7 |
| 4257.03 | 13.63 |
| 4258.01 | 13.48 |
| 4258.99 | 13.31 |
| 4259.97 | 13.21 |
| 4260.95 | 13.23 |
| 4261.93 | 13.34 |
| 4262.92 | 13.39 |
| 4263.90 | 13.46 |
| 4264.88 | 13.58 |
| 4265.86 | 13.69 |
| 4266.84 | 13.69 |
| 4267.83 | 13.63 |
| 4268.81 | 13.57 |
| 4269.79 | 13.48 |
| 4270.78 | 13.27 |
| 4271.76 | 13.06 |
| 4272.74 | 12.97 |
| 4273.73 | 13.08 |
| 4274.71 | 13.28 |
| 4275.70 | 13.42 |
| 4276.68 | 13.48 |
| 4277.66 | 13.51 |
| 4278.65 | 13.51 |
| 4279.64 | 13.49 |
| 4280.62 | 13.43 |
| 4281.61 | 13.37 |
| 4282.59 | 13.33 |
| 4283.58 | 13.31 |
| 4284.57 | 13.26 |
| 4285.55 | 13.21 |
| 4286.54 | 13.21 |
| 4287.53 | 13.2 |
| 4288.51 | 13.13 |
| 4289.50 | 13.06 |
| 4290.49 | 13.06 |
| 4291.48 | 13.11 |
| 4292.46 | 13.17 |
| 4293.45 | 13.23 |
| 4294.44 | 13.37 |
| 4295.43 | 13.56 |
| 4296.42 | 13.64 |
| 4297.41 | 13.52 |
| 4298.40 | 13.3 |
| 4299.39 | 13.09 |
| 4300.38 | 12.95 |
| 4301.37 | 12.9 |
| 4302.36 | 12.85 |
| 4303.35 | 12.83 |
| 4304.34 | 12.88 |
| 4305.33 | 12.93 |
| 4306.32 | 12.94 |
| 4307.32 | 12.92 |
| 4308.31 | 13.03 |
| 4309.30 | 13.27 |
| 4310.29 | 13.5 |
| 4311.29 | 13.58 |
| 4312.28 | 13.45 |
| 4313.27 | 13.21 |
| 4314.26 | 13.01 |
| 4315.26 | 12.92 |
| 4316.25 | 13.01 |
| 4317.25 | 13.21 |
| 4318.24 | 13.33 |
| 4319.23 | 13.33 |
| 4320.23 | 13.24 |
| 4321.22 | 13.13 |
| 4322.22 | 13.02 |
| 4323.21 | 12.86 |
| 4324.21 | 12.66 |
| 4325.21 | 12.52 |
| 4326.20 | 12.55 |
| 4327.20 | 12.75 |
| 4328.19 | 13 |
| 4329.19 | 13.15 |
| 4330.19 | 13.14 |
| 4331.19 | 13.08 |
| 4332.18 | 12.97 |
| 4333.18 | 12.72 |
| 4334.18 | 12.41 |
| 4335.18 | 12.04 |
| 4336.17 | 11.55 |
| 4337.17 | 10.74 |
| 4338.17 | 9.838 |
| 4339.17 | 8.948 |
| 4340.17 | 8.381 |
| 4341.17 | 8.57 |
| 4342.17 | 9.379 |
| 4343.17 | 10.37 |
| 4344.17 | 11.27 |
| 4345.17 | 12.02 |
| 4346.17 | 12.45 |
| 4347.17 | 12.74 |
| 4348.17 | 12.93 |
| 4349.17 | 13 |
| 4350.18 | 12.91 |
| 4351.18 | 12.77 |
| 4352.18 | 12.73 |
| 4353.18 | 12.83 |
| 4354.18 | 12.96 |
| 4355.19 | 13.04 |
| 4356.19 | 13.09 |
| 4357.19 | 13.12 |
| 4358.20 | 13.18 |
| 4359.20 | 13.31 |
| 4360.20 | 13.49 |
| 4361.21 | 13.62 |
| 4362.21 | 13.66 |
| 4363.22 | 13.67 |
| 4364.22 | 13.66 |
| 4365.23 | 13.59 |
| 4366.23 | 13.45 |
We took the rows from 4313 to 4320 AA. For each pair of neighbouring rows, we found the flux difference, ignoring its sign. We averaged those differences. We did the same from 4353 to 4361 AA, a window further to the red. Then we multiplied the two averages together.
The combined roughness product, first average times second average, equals 0.0110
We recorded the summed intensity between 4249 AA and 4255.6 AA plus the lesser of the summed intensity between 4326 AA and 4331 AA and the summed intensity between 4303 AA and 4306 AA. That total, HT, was 132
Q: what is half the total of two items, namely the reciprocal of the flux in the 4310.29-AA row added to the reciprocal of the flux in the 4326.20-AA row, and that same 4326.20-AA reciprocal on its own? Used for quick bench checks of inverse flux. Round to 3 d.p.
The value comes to 0.117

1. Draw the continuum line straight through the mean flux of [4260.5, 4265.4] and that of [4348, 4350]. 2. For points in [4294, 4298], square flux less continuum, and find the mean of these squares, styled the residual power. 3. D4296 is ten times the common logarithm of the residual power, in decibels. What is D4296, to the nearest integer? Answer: -10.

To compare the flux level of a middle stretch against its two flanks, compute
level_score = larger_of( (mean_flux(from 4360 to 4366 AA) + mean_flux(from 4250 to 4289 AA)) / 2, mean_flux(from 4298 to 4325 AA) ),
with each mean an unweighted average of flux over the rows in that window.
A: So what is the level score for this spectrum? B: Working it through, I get 13.5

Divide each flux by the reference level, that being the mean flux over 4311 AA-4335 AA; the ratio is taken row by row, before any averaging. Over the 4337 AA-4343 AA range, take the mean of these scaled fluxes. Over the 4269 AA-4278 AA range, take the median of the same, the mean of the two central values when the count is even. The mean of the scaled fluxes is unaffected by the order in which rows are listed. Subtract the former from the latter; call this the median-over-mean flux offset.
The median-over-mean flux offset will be 0.31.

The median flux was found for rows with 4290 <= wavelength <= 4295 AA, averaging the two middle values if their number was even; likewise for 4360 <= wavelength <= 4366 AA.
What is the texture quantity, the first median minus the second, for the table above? -0.47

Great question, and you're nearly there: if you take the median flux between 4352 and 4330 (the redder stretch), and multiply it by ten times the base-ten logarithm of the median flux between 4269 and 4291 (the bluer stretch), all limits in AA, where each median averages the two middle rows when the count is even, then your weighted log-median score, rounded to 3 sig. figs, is 137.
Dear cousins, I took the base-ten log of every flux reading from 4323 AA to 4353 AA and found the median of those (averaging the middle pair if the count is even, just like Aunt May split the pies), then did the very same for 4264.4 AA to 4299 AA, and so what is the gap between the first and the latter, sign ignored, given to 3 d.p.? 0.024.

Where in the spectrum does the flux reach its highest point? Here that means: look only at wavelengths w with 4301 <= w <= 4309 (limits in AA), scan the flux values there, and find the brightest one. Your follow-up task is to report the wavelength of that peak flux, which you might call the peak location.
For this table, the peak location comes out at 4308.31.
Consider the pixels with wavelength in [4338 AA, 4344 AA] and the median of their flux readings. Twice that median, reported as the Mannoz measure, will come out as 18.3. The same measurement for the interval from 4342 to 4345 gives 20.7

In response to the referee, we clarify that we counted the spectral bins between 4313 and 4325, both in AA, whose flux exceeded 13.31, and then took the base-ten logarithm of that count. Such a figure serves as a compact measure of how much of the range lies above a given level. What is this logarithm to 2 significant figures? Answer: 0.30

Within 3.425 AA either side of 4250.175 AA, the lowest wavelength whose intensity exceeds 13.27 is 4252.13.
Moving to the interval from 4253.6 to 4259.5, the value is 4254.09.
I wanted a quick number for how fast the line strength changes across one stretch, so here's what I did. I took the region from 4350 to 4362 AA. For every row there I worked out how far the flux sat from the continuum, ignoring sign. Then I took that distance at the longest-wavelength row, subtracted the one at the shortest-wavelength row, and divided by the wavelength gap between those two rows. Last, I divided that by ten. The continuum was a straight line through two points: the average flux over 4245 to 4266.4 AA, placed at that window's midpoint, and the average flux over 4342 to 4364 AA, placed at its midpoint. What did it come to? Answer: 0.007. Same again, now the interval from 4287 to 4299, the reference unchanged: 0.002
